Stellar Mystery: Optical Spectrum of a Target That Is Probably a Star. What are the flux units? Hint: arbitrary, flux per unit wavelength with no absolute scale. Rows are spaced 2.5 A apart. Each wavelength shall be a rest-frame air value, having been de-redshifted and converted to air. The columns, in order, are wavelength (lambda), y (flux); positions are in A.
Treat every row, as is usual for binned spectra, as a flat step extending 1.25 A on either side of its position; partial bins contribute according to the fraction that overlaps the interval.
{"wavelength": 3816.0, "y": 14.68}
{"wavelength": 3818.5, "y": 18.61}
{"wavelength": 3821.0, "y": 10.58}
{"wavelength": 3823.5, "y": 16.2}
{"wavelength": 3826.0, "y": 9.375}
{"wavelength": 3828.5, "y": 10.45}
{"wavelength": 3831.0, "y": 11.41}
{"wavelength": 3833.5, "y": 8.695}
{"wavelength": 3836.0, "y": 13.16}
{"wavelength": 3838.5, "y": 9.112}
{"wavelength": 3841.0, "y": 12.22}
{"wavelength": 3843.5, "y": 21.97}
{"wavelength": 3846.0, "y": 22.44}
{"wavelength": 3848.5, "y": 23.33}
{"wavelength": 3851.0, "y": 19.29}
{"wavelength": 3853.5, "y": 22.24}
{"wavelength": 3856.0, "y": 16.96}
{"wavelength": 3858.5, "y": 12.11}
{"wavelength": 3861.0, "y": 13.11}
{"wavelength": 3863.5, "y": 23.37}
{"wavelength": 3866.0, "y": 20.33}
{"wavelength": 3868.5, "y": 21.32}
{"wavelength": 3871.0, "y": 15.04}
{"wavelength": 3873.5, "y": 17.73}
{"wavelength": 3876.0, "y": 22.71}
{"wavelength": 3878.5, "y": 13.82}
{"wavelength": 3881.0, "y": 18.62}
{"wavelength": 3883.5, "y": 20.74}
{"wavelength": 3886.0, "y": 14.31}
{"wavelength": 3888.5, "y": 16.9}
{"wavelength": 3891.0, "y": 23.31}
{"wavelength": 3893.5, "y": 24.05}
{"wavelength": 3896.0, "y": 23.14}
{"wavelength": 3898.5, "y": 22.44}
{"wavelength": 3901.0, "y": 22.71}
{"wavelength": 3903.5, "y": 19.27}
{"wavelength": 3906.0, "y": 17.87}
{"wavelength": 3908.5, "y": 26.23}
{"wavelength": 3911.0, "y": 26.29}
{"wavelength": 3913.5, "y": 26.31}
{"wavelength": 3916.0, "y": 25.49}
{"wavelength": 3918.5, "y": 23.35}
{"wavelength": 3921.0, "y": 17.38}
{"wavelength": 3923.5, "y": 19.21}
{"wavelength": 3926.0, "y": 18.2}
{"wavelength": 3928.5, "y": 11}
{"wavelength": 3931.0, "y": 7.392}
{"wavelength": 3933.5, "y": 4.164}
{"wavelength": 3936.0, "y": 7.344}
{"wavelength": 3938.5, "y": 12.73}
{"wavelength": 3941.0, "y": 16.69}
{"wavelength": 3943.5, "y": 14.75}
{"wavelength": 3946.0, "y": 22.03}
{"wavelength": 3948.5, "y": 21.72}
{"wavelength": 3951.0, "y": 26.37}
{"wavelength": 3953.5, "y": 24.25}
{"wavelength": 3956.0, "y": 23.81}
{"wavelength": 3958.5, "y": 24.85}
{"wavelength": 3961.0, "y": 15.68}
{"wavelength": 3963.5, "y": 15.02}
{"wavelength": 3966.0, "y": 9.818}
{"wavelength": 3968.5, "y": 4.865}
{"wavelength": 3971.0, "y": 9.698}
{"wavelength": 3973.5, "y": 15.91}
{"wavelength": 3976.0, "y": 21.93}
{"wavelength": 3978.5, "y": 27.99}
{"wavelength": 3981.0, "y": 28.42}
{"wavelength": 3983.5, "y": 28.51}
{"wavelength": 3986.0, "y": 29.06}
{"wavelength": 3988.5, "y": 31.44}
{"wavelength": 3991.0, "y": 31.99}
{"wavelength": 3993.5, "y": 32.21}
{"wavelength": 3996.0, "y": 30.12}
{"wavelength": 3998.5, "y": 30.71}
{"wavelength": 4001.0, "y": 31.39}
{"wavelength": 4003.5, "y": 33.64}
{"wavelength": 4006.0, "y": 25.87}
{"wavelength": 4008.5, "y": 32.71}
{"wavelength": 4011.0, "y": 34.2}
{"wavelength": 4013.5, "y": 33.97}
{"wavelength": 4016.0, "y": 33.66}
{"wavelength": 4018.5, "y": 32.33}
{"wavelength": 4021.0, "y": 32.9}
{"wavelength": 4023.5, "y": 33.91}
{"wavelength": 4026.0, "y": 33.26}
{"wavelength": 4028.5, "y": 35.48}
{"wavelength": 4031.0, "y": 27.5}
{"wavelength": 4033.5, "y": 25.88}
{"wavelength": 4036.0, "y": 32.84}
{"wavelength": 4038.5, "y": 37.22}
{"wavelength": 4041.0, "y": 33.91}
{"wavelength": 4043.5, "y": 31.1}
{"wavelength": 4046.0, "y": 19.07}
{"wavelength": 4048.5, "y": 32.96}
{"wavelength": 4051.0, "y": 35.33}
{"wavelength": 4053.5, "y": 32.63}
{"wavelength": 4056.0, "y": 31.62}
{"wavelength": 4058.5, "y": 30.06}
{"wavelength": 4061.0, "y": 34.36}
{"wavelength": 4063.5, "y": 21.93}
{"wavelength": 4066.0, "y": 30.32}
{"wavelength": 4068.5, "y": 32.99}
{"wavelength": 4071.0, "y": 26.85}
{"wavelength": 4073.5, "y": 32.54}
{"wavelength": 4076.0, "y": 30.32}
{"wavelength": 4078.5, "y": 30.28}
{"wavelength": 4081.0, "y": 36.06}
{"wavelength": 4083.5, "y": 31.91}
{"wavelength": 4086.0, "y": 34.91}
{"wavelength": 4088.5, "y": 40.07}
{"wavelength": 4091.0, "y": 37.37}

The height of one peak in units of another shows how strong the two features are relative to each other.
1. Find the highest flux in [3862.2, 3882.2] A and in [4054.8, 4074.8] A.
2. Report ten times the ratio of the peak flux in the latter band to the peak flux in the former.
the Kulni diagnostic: 14.7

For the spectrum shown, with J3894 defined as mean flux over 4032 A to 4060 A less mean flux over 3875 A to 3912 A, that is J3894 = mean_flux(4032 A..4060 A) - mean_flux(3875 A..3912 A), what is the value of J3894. 10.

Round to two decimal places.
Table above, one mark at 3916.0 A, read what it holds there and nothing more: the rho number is 25.49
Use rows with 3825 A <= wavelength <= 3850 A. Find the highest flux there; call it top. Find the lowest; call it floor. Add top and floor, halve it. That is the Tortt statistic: 16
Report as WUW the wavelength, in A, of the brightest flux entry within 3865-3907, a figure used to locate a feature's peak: 3893.5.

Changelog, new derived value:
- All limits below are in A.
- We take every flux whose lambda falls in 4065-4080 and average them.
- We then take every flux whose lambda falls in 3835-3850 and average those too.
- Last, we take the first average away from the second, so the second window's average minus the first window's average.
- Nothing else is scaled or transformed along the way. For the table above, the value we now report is -14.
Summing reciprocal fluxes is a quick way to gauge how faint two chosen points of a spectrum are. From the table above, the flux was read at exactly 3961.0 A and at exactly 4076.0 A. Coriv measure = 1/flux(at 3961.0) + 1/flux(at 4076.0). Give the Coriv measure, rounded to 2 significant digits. 0.097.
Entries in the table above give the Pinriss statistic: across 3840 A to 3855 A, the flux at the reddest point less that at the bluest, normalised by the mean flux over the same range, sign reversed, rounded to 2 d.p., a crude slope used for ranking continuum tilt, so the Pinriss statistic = -0.49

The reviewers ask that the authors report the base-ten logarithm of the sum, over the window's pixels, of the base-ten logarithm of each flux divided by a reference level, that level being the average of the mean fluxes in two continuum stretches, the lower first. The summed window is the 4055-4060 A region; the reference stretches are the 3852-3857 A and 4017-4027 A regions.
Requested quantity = -0.87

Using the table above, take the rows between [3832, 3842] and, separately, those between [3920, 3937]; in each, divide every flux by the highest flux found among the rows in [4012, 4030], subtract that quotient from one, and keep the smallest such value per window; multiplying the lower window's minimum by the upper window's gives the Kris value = 0.29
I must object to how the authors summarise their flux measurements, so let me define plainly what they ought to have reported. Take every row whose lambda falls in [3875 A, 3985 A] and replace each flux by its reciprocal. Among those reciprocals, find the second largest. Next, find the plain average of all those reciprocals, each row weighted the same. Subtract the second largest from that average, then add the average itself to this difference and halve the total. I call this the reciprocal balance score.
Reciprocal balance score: -0.0380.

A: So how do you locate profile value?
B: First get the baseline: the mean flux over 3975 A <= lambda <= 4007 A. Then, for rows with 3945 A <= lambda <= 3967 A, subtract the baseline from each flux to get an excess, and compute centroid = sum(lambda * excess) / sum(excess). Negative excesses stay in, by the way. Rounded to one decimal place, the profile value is 3958.7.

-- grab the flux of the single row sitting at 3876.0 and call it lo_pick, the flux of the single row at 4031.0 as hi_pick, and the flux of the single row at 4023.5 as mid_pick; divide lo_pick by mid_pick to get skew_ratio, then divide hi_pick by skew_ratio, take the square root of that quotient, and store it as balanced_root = 6.4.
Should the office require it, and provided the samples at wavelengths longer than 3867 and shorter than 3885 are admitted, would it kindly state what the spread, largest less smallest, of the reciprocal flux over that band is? 0.028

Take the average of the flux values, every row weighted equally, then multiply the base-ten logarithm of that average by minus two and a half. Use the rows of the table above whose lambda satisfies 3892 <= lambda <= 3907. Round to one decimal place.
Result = -3.3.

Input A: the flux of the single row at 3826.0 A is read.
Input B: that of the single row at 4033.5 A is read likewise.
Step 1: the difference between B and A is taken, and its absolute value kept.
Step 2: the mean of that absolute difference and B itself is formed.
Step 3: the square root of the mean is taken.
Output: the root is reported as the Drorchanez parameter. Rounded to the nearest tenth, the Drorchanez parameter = 4.6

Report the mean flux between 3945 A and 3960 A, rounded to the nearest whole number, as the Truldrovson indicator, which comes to 24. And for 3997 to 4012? 31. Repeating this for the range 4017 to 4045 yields 32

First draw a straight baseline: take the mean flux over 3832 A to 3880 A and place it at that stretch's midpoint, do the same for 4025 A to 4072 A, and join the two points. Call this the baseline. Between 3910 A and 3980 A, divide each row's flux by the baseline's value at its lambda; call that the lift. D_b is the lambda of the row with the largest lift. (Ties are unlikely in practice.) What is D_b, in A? 3911.0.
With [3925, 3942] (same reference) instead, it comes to 3926.0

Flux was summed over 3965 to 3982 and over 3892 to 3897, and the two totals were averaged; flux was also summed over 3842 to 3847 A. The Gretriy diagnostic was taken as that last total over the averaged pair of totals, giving 0.5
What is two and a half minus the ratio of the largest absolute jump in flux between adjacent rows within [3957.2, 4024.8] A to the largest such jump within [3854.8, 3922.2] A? 1.61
